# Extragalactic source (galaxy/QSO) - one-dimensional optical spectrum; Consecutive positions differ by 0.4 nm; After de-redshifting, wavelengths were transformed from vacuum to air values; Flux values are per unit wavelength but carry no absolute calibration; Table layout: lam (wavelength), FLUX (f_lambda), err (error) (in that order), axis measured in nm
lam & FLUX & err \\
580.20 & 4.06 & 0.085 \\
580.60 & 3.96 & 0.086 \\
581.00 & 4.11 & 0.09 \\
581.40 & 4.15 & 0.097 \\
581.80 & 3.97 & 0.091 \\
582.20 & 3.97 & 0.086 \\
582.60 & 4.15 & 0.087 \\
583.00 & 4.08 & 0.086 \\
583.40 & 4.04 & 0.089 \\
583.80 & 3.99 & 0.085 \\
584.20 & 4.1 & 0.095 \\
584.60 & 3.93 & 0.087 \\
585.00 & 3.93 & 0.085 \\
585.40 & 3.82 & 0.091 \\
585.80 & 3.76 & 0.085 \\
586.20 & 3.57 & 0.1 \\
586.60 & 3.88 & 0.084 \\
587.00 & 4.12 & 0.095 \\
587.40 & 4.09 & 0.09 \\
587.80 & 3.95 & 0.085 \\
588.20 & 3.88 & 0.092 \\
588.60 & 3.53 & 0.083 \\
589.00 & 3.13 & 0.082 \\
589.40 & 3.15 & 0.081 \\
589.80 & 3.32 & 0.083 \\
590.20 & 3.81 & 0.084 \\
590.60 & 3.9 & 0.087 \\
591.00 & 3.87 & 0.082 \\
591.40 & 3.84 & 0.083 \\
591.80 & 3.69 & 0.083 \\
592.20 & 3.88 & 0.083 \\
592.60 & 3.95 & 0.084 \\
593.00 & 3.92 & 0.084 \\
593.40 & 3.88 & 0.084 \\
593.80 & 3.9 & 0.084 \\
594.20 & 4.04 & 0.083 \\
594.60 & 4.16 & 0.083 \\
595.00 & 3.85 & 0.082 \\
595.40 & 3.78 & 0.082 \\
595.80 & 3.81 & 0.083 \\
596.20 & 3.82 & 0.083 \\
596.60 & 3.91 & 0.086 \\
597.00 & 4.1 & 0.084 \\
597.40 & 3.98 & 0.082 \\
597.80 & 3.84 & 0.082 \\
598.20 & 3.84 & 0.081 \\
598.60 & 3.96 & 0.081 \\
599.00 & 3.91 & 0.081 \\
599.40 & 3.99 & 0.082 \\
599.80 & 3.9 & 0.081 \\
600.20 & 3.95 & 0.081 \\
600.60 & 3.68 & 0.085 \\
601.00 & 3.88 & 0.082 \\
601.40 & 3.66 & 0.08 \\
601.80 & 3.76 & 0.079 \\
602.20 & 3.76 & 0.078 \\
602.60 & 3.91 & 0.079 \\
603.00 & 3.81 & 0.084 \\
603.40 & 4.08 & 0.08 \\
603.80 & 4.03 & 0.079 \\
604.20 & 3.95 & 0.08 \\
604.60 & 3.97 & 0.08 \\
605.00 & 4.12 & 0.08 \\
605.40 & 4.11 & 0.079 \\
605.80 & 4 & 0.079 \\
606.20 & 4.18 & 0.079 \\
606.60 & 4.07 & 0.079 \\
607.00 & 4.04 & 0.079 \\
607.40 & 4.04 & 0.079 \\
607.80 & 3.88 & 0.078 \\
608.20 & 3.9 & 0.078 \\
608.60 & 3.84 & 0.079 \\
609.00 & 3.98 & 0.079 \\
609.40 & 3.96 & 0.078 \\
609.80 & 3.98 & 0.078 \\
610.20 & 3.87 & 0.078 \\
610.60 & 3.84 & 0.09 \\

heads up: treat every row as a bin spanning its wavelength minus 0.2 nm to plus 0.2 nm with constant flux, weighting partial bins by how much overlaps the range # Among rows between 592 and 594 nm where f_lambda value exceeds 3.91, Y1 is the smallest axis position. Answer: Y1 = 592.60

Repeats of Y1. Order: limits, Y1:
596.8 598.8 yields 597.00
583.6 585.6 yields 583.80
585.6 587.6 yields 587.00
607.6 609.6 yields 609.00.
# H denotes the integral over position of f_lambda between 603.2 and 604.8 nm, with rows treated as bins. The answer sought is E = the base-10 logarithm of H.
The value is 0.81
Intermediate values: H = 6.4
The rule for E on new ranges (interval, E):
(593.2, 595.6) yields 0.98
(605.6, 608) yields 0.99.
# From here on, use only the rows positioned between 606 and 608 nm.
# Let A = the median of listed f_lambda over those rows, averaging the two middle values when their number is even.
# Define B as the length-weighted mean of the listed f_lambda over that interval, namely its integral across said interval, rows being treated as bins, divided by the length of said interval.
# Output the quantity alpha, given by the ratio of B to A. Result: 1.00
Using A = 4.04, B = 4.04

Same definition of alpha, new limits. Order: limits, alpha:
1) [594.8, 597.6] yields 1.01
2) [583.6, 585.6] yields 1.01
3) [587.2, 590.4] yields 0.98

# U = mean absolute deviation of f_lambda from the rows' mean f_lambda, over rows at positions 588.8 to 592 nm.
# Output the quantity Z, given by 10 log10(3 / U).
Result 10.1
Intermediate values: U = 0.29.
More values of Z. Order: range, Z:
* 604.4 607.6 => 17.5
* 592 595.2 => 15.9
